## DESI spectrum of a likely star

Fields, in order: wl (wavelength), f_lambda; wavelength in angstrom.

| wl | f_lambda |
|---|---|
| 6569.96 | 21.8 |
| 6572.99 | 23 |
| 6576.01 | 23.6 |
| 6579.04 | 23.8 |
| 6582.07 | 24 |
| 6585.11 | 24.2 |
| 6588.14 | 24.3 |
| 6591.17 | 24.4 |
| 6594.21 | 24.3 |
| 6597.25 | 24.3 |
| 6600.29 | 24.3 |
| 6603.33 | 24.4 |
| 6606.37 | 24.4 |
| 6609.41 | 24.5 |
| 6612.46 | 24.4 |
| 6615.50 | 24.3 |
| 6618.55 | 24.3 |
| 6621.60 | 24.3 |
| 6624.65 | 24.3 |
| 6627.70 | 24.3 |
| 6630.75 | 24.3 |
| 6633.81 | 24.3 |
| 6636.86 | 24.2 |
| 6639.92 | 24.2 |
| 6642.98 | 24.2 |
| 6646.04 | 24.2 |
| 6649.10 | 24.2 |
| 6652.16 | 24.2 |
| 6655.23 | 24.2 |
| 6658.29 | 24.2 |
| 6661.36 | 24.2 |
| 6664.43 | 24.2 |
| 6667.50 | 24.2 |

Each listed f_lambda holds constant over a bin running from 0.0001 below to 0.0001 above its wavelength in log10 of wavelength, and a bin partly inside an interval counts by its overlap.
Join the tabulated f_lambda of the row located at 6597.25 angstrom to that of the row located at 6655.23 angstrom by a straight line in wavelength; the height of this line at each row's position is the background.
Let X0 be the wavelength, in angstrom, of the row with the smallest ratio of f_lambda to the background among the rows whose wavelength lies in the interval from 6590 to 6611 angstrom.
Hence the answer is 6594.21 angstrom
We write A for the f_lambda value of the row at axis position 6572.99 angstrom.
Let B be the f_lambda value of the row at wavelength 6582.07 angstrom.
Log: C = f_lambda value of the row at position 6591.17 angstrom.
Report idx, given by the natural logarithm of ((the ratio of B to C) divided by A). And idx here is -3.152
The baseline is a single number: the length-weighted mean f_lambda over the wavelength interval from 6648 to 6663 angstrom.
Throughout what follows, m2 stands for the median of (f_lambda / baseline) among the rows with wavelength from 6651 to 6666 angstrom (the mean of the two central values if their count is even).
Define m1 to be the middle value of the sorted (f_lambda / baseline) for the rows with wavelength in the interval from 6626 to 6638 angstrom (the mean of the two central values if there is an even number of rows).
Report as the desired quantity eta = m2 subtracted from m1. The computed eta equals 0.004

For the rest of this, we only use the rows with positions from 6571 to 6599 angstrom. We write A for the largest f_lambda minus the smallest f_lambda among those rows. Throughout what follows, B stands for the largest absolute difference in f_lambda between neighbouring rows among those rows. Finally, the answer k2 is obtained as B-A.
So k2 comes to -0.80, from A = 1.40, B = 0.600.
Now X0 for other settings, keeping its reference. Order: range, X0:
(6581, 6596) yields 6582.07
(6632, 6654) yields 6636.86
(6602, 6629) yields 6615.50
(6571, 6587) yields 6572.99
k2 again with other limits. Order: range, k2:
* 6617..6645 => 0.00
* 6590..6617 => -0.10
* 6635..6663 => 0.00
